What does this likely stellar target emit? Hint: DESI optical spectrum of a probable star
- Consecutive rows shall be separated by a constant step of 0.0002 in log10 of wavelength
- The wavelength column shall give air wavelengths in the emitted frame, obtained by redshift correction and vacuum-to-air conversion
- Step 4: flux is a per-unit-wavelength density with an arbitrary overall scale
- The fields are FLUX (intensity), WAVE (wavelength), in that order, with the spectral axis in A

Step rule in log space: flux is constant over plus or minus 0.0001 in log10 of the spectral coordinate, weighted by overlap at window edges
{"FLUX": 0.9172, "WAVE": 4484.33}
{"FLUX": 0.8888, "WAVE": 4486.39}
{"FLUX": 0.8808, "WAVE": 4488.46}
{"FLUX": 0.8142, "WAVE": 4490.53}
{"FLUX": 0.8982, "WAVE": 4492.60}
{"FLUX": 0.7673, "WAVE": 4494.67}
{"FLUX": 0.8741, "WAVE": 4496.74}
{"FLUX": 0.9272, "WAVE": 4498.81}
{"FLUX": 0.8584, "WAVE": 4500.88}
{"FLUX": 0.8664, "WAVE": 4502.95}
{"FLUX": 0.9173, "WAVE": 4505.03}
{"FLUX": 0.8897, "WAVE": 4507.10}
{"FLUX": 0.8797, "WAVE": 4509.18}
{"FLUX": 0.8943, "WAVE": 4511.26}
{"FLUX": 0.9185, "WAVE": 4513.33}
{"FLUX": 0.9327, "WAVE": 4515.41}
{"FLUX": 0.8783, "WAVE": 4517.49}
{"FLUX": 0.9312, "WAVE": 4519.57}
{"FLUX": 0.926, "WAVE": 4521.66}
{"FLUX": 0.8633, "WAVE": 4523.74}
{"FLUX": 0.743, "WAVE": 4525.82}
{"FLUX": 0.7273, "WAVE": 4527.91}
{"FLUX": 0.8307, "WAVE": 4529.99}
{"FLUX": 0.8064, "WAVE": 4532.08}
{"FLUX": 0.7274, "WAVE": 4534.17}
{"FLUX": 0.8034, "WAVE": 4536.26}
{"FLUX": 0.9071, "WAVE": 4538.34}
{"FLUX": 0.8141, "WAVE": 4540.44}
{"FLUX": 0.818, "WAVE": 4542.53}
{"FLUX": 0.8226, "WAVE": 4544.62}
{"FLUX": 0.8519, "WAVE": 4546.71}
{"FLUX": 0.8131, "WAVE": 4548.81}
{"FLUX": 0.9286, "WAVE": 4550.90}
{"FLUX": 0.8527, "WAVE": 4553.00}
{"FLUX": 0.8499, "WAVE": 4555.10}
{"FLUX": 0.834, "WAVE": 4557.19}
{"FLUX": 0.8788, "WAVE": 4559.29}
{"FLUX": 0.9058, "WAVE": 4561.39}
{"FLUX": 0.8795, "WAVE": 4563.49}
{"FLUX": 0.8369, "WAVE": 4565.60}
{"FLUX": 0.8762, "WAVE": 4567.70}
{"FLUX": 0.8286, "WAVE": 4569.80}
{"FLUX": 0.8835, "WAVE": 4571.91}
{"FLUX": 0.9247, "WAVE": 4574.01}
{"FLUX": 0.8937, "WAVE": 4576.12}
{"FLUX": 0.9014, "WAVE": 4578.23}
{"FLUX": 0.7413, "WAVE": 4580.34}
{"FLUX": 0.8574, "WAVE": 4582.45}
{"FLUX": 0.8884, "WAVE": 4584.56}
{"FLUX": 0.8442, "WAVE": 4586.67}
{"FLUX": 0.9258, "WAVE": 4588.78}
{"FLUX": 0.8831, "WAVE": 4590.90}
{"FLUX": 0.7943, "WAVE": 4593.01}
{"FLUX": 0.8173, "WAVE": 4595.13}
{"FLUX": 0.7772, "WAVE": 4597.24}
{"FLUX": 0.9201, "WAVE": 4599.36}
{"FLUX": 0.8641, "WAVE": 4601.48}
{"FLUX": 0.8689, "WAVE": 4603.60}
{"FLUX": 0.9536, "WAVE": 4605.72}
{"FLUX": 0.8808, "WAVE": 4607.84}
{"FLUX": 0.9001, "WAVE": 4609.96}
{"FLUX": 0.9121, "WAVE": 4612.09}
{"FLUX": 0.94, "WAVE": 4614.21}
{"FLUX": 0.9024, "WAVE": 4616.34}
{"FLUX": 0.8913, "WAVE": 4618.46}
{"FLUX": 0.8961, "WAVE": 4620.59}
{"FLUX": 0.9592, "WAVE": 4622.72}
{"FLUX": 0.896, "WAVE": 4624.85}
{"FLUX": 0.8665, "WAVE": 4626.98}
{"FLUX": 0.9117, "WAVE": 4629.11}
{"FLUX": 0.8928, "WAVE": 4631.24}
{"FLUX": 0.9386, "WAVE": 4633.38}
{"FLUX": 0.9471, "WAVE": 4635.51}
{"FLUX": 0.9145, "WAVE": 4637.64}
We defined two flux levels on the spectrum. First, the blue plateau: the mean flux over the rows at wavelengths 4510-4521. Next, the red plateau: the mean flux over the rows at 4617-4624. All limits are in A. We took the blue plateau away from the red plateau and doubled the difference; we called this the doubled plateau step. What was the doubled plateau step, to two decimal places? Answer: 0.01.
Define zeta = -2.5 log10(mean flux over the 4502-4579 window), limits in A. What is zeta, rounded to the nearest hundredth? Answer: 0.16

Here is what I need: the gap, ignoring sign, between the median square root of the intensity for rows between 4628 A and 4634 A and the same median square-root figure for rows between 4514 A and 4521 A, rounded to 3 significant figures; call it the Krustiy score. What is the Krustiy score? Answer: 0.0102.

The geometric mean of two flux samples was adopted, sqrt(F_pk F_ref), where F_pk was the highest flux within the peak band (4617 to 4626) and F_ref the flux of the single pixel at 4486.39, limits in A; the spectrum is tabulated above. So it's 0.923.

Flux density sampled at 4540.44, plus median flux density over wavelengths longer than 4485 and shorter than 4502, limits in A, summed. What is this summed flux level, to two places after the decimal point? 1.69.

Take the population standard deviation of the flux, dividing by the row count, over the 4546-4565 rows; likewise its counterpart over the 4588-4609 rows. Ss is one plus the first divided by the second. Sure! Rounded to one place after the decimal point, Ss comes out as 1.6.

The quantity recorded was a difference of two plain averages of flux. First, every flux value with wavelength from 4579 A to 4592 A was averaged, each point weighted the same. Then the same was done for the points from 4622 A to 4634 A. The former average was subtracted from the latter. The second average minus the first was 0.05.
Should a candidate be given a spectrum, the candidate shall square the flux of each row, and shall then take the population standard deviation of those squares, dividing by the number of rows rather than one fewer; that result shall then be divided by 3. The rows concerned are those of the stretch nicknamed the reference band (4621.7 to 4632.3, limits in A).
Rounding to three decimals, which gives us 0.019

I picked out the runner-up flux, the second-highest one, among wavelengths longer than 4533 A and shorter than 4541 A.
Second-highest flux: 0.8141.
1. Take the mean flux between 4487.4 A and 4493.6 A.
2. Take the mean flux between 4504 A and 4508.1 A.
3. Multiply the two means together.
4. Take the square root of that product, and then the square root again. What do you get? 0.940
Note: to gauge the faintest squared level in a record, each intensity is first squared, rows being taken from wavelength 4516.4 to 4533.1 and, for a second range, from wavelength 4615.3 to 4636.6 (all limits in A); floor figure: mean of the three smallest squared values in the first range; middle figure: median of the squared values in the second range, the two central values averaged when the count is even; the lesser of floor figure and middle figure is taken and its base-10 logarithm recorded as -0.24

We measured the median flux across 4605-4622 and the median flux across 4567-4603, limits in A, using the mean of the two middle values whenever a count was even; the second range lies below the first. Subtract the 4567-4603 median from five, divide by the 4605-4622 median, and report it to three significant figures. 4.58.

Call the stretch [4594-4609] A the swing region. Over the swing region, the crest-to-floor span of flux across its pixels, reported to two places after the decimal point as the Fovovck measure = 0.18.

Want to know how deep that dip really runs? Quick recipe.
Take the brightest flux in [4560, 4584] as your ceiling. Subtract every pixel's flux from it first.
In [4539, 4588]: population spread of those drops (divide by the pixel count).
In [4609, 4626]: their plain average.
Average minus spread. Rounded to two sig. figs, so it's -0.029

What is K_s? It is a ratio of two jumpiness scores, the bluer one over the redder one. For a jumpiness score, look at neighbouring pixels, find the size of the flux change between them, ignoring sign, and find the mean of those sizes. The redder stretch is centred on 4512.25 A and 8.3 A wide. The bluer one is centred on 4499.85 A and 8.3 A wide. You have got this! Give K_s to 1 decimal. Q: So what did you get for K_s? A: 2.5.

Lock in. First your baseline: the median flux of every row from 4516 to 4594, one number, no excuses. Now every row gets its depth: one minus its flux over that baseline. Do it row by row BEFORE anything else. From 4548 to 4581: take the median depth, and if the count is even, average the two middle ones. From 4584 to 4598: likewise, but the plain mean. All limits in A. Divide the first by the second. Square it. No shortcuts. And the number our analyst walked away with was 20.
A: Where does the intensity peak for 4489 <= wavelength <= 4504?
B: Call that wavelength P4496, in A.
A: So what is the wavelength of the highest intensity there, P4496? 4498.81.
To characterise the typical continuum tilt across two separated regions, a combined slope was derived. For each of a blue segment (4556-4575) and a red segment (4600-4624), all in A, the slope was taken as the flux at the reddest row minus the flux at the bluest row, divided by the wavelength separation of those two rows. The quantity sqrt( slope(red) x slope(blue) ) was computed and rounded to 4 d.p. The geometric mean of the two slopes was 0.0049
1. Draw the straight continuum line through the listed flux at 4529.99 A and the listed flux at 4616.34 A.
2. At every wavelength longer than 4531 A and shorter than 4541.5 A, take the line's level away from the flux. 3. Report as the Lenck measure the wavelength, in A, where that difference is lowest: 4534.17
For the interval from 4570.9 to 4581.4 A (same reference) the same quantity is 4580.34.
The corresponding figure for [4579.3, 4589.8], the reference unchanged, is 4580.34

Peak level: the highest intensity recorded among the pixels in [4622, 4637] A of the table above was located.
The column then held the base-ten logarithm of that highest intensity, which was -0.018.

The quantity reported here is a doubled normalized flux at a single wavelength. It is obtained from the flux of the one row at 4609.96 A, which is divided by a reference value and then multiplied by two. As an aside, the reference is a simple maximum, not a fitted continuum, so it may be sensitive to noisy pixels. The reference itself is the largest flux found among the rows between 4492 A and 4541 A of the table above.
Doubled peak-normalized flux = 1.93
